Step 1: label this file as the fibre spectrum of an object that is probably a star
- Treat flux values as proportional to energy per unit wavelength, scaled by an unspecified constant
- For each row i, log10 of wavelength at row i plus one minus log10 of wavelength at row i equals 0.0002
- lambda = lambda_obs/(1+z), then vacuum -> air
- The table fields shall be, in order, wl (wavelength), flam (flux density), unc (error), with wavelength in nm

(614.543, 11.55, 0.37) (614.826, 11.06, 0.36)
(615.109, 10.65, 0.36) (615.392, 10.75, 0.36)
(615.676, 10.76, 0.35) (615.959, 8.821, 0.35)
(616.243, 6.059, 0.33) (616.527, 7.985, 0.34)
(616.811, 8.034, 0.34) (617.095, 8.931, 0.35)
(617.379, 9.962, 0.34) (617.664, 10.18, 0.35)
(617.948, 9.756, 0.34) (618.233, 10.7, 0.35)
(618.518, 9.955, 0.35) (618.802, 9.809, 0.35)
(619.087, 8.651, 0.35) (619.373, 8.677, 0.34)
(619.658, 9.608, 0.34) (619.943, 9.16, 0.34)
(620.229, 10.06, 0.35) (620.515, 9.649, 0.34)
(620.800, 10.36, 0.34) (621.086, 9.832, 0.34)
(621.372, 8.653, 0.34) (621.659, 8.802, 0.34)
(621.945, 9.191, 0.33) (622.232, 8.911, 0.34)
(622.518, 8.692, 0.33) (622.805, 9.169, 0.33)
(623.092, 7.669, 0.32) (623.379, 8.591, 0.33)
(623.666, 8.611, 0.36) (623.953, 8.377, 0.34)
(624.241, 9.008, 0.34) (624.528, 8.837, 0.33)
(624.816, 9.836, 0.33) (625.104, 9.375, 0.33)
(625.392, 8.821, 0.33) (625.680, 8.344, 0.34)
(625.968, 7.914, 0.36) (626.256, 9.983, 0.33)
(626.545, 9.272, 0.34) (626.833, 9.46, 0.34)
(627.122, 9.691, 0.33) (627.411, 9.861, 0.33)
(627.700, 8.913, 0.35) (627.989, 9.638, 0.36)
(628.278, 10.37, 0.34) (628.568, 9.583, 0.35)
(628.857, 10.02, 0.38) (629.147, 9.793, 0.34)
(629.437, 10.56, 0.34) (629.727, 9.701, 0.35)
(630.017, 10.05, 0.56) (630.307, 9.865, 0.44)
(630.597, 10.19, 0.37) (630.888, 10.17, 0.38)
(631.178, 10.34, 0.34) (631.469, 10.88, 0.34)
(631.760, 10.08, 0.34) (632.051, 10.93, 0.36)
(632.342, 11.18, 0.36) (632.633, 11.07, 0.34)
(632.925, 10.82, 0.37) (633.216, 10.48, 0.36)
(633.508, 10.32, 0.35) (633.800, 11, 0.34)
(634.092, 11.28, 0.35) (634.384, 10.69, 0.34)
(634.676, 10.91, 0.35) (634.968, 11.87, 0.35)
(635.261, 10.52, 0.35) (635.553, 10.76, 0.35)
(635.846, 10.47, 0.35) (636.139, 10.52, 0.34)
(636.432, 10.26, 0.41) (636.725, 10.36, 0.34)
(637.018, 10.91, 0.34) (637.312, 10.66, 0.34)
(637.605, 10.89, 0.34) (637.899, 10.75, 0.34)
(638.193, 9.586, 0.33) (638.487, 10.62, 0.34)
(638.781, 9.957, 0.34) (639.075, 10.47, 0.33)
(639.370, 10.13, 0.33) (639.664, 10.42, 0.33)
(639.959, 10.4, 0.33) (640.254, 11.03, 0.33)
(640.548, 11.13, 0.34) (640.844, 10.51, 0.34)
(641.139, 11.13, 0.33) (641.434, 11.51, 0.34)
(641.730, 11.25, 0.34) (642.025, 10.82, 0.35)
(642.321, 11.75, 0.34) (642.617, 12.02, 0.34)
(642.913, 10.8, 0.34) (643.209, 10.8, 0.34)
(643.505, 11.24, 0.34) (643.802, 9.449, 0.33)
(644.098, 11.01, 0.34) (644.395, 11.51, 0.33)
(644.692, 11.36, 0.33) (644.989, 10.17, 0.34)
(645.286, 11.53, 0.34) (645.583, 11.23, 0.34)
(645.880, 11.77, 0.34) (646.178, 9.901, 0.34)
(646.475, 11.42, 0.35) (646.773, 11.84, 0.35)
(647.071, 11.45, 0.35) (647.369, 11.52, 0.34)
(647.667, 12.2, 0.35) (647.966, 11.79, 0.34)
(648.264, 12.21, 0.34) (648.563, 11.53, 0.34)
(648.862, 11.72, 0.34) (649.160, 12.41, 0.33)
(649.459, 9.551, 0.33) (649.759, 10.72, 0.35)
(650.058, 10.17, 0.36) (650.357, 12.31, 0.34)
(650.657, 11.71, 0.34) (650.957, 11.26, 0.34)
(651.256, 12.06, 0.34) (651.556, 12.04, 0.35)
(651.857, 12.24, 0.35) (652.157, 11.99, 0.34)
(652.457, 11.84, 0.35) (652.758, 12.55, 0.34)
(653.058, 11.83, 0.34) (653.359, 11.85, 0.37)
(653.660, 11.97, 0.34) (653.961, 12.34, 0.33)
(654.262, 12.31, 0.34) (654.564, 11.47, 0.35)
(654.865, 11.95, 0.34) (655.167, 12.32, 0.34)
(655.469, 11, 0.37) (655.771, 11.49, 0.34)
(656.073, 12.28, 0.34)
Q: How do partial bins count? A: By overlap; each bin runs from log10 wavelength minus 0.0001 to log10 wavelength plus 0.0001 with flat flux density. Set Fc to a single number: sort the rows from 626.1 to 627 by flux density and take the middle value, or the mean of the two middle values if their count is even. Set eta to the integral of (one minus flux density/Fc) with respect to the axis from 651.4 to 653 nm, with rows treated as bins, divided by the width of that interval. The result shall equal -0.28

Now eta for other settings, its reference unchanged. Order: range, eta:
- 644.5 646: -0.19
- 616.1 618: 0.09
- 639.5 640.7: -0.13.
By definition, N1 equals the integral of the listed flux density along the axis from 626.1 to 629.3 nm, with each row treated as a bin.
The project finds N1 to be 31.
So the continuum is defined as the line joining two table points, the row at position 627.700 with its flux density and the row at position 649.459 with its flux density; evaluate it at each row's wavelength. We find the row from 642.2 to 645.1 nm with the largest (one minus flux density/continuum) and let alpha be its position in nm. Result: 643.802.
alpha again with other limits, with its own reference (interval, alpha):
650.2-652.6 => 650.957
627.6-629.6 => 627.700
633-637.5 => 636.432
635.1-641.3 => 638.193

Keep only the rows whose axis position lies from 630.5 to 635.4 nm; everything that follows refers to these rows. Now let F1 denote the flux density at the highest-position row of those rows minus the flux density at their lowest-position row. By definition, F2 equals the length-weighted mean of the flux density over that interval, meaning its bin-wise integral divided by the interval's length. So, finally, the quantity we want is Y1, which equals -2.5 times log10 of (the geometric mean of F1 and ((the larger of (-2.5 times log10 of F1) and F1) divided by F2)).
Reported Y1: 1.8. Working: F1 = 0.33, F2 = 10.8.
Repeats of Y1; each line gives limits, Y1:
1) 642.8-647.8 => 0.9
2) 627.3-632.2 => 1.2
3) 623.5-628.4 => 0.6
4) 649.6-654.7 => 1.7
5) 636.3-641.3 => 1.4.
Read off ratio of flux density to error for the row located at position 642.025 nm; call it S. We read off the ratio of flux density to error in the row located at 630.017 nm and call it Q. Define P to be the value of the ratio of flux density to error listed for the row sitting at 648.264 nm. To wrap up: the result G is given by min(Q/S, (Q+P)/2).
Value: 0.58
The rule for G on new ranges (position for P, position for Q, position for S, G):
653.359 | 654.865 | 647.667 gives 1.01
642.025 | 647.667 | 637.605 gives 1.09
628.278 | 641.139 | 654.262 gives 0.93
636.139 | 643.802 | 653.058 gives 0.82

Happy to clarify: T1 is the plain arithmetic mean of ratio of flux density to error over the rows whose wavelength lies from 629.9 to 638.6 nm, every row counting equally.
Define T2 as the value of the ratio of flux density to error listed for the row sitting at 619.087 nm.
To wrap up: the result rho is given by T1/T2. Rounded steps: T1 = 29.8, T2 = 24.7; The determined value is 1.2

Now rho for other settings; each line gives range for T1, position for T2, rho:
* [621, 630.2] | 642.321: 0.8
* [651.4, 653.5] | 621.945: 1.2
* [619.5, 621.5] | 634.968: 0.8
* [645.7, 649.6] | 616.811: 1.4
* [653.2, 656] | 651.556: 1.0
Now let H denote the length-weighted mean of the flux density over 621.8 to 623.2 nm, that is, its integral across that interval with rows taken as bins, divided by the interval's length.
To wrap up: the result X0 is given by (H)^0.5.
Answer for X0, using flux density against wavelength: 2.96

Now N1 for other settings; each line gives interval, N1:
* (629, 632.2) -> 33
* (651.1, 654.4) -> 40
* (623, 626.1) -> 27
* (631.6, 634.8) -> 35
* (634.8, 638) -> 34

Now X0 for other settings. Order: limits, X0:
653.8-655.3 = 3.47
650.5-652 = 3.44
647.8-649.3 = 3.45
